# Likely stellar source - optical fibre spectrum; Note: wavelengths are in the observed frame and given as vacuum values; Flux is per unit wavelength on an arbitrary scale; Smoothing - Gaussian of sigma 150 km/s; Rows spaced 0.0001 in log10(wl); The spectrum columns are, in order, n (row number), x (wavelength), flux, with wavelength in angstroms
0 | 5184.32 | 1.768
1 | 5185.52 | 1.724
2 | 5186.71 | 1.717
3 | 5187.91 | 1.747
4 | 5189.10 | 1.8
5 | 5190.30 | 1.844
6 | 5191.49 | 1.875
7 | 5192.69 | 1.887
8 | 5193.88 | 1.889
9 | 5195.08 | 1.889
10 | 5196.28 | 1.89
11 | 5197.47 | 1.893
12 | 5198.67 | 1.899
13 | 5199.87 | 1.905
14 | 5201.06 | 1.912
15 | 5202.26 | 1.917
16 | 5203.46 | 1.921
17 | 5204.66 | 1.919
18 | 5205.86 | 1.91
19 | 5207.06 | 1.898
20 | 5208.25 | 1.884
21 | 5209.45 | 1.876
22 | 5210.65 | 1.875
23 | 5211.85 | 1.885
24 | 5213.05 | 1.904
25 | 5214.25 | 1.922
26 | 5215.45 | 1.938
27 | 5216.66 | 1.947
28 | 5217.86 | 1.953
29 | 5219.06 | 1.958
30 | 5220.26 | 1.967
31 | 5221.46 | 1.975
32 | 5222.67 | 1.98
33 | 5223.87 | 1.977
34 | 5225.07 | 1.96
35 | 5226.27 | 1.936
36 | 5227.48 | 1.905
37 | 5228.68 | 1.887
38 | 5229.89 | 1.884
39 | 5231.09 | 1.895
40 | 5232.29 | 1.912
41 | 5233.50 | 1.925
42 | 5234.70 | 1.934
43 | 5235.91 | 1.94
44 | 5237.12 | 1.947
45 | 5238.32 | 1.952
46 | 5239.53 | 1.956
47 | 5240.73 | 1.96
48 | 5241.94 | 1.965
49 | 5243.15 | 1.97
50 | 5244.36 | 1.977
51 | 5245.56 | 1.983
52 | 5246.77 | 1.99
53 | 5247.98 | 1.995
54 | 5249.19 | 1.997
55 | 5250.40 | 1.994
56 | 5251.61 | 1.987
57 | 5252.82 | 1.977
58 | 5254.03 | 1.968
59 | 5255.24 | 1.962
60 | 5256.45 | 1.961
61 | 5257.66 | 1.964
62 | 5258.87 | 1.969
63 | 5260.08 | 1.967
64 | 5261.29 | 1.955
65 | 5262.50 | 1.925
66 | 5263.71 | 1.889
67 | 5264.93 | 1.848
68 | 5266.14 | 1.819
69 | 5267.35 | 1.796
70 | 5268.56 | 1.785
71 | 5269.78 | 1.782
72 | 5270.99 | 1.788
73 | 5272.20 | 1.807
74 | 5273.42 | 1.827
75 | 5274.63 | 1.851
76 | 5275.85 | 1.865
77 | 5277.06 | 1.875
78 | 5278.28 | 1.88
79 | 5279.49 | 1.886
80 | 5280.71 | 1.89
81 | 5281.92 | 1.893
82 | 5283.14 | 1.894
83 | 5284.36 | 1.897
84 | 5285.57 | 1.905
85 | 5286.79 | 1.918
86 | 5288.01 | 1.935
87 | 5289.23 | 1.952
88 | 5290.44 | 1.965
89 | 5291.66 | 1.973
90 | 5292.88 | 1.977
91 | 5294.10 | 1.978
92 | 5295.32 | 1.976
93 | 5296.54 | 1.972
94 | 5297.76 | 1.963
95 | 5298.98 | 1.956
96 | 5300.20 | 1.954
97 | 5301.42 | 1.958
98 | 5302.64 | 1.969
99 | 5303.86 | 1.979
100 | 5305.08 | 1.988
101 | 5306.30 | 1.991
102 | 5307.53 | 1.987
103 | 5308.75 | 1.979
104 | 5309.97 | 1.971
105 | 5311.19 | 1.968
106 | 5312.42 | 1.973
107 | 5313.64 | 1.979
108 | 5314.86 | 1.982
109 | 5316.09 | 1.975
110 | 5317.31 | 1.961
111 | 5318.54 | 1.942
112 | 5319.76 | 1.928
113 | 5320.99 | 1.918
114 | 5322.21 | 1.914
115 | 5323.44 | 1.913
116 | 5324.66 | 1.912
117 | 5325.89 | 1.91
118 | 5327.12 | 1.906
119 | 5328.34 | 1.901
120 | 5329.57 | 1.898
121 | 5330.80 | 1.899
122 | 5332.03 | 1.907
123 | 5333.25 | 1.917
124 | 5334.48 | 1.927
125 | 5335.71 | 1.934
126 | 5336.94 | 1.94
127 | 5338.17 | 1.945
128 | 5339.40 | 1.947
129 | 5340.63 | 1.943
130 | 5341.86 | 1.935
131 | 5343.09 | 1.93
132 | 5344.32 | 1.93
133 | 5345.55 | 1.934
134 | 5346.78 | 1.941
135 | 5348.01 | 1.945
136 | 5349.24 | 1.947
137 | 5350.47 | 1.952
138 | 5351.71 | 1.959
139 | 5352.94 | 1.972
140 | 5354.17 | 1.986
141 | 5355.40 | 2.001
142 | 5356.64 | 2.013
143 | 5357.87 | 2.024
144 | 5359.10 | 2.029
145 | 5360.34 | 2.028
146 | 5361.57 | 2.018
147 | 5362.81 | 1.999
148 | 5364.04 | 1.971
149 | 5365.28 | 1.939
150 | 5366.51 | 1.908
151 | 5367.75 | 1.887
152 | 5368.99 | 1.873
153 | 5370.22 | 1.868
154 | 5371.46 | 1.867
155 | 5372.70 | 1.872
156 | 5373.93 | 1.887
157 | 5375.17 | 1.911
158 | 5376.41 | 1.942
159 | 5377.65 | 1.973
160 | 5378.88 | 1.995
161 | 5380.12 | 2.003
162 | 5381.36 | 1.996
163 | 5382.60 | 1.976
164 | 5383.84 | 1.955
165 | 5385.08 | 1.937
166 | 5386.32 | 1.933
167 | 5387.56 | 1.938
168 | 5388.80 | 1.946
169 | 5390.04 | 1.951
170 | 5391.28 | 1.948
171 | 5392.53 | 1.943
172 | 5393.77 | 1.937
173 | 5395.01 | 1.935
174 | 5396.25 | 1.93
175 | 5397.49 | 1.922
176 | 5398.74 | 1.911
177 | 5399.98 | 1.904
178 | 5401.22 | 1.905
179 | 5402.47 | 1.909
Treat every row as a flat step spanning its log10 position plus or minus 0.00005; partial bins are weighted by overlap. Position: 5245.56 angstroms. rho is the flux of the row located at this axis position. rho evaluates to 1.983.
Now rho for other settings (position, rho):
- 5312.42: 1.973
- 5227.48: 1.905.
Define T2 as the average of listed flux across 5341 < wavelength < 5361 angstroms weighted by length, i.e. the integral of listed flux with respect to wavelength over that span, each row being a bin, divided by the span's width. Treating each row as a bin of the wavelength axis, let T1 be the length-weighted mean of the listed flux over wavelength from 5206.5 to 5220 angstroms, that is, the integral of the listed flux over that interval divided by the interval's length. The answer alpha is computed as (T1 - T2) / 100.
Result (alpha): -0.0006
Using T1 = 1.91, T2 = 1.97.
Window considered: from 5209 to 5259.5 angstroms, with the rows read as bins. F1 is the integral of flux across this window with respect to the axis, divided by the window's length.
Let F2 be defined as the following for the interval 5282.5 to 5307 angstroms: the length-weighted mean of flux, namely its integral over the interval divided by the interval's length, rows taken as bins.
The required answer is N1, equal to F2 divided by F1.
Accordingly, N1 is 1.00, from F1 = 1.95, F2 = 1.95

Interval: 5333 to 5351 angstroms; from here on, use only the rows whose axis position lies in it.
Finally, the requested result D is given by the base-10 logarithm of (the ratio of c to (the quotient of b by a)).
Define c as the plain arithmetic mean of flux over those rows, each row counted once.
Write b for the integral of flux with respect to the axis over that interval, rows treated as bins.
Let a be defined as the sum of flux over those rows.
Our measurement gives 0.208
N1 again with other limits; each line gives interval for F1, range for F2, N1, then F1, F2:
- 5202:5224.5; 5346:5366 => 1.03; 1.93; 1.98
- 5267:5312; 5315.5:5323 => 1.01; 1.92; 1.94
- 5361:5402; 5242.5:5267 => 1.01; 1.94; 1.95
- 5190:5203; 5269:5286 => 0.98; 1.89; 1.86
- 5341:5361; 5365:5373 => 0.96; 1.97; 1.89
